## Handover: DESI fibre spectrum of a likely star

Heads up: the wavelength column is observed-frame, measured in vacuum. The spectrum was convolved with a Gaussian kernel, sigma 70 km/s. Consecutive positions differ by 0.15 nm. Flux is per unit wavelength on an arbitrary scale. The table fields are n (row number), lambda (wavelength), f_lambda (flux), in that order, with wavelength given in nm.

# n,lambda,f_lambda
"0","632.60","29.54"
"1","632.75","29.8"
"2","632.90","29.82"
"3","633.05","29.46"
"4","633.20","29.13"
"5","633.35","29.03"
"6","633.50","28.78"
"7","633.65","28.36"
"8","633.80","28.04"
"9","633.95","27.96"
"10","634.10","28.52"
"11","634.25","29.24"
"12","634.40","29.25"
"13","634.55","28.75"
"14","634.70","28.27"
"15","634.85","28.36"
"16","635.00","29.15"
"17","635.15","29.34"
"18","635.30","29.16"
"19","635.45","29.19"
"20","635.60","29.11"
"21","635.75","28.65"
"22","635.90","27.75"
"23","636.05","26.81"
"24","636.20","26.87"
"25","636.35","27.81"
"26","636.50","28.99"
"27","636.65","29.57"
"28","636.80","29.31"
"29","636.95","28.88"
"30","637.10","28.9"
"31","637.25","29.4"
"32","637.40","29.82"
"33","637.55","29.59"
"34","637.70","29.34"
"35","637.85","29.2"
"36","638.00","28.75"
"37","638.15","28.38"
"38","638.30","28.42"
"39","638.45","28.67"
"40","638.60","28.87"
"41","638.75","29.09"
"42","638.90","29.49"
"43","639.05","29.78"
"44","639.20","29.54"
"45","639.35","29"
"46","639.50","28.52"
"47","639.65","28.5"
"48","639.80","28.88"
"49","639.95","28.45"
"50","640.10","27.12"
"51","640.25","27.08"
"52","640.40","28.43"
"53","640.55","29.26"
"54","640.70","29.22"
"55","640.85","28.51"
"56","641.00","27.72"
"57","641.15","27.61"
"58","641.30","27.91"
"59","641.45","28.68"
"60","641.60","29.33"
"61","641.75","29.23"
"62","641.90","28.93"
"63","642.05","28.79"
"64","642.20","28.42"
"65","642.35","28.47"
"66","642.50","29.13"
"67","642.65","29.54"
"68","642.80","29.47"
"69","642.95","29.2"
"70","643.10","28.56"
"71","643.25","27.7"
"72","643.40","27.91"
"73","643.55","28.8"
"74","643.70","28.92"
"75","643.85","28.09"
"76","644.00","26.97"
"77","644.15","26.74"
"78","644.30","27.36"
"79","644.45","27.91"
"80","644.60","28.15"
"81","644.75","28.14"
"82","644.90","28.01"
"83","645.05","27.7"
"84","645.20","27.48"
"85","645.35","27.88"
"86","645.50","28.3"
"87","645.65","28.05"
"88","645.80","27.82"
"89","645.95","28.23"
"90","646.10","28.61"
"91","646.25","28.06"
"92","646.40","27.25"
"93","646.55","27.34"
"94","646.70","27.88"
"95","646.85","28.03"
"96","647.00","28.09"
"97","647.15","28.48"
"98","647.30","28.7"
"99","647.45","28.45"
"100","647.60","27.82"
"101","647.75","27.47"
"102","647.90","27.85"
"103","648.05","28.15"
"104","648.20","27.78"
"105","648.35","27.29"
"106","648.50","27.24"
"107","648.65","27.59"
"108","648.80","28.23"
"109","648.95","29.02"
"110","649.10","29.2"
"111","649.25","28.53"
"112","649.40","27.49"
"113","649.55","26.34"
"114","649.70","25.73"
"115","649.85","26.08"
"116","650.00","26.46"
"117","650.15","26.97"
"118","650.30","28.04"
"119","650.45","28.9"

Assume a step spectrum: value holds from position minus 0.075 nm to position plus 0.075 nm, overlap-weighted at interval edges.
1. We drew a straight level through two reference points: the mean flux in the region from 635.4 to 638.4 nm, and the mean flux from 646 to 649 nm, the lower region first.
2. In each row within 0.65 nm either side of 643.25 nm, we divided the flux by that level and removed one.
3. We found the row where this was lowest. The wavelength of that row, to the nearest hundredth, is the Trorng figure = 643.25 nm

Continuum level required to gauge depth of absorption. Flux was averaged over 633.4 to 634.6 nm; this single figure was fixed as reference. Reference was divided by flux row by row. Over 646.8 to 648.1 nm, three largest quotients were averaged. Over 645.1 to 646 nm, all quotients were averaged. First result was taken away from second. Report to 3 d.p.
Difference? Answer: -0.009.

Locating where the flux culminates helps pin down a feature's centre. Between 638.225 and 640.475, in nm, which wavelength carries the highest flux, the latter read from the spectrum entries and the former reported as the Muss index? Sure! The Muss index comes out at 639.05 nm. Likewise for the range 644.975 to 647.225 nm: 646.10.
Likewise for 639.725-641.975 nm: 641.60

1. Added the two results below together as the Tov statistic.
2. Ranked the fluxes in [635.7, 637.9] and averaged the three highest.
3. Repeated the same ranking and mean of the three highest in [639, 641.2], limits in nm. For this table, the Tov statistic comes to 59.2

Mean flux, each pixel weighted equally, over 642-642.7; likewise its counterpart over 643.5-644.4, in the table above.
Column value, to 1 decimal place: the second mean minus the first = -1.1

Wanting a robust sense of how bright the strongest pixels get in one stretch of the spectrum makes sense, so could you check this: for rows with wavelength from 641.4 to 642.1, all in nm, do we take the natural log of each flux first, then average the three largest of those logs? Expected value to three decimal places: 3.373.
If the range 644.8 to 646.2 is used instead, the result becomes 3.346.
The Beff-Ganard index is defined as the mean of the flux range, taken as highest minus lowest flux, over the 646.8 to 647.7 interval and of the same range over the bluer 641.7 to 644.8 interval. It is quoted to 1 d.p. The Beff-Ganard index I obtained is 1.8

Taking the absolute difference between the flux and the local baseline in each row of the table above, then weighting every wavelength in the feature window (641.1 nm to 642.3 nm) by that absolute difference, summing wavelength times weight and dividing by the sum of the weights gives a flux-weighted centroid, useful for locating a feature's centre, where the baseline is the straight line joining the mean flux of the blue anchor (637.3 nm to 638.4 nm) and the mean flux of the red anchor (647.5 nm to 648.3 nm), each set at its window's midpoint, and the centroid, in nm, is 641.52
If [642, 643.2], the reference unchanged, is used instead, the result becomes 642.69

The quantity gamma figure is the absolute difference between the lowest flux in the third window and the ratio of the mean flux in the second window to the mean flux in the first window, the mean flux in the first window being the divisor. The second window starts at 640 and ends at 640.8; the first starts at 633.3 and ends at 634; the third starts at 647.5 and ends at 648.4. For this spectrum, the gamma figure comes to 26.3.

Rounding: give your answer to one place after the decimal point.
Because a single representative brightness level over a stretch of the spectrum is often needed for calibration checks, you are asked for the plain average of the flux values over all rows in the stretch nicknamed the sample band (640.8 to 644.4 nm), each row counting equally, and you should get 28.4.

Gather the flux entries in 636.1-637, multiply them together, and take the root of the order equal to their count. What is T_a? 28.6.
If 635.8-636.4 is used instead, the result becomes 27.3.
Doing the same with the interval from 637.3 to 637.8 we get 29.6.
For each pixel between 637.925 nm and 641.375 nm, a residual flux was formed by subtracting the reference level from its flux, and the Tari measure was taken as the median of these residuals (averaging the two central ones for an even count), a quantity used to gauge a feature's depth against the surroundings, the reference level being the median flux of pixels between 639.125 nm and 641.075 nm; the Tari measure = 0.0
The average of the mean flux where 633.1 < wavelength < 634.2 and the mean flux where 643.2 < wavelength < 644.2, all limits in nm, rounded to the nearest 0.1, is 28.2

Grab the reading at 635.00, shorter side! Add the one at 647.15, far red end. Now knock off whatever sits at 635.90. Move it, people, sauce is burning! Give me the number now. 29.9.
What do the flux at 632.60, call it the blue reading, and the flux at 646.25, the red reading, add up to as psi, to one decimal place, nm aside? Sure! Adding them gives 57.6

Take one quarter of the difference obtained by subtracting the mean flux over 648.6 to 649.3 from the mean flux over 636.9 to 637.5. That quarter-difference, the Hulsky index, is 0.18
